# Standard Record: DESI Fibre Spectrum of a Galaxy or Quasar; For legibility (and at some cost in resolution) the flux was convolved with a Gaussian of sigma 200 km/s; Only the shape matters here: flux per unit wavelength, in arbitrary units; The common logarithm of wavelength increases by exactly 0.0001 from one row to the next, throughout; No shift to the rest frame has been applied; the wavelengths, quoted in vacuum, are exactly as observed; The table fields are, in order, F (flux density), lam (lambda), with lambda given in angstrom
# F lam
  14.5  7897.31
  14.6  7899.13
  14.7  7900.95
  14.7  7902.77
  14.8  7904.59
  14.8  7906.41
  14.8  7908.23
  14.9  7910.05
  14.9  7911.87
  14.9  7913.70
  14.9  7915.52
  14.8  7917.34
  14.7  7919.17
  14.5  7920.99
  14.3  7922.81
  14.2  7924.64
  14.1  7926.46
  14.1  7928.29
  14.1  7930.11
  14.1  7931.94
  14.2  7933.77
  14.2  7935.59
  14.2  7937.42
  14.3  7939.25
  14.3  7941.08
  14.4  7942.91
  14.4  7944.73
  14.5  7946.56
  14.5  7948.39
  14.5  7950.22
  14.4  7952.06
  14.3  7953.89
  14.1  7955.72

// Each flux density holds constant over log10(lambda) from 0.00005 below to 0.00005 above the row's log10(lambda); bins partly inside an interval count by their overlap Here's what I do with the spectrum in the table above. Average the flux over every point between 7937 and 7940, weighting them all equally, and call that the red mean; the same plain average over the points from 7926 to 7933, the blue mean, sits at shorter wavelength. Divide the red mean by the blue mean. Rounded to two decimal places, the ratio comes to 1.01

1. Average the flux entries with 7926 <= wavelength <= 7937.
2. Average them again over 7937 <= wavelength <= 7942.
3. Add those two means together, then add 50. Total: 78.4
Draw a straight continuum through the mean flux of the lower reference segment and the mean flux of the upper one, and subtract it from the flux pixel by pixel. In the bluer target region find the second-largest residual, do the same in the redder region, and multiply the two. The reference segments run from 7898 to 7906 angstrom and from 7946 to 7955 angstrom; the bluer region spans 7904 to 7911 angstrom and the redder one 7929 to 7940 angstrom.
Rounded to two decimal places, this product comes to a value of -0.04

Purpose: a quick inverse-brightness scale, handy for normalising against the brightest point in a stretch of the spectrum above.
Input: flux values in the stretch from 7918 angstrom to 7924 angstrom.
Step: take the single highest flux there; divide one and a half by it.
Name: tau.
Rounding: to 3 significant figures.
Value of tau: 0.102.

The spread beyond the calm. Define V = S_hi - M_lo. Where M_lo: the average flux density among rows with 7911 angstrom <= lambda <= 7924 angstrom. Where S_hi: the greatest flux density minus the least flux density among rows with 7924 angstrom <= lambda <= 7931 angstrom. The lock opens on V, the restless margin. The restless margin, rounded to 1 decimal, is -14.6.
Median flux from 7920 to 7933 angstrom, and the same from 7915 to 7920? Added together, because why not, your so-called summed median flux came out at 28.9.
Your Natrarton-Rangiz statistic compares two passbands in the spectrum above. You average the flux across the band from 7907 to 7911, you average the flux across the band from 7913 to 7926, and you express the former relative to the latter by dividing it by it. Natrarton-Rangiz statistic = 1.02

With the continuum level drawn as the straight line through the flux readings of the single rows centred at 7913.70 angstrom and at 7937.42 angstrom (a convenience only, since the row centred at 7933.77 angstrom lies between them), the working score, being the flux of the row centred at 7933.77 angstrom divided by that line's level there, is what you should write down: 0.99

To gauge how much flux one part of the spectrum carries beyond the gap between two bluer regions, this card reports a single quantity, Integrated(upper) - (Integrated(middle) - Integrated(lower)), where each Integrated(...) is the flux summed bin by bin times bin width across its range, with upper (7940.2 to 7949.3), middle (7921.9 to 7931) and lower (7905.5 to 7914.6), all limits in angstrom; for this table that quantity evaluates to 138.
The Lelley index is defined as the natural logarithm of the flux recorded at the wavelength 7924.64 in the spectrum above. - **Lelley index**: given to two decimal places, 2.65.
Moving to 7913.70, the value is 2.70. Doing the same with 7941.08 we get 2.66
